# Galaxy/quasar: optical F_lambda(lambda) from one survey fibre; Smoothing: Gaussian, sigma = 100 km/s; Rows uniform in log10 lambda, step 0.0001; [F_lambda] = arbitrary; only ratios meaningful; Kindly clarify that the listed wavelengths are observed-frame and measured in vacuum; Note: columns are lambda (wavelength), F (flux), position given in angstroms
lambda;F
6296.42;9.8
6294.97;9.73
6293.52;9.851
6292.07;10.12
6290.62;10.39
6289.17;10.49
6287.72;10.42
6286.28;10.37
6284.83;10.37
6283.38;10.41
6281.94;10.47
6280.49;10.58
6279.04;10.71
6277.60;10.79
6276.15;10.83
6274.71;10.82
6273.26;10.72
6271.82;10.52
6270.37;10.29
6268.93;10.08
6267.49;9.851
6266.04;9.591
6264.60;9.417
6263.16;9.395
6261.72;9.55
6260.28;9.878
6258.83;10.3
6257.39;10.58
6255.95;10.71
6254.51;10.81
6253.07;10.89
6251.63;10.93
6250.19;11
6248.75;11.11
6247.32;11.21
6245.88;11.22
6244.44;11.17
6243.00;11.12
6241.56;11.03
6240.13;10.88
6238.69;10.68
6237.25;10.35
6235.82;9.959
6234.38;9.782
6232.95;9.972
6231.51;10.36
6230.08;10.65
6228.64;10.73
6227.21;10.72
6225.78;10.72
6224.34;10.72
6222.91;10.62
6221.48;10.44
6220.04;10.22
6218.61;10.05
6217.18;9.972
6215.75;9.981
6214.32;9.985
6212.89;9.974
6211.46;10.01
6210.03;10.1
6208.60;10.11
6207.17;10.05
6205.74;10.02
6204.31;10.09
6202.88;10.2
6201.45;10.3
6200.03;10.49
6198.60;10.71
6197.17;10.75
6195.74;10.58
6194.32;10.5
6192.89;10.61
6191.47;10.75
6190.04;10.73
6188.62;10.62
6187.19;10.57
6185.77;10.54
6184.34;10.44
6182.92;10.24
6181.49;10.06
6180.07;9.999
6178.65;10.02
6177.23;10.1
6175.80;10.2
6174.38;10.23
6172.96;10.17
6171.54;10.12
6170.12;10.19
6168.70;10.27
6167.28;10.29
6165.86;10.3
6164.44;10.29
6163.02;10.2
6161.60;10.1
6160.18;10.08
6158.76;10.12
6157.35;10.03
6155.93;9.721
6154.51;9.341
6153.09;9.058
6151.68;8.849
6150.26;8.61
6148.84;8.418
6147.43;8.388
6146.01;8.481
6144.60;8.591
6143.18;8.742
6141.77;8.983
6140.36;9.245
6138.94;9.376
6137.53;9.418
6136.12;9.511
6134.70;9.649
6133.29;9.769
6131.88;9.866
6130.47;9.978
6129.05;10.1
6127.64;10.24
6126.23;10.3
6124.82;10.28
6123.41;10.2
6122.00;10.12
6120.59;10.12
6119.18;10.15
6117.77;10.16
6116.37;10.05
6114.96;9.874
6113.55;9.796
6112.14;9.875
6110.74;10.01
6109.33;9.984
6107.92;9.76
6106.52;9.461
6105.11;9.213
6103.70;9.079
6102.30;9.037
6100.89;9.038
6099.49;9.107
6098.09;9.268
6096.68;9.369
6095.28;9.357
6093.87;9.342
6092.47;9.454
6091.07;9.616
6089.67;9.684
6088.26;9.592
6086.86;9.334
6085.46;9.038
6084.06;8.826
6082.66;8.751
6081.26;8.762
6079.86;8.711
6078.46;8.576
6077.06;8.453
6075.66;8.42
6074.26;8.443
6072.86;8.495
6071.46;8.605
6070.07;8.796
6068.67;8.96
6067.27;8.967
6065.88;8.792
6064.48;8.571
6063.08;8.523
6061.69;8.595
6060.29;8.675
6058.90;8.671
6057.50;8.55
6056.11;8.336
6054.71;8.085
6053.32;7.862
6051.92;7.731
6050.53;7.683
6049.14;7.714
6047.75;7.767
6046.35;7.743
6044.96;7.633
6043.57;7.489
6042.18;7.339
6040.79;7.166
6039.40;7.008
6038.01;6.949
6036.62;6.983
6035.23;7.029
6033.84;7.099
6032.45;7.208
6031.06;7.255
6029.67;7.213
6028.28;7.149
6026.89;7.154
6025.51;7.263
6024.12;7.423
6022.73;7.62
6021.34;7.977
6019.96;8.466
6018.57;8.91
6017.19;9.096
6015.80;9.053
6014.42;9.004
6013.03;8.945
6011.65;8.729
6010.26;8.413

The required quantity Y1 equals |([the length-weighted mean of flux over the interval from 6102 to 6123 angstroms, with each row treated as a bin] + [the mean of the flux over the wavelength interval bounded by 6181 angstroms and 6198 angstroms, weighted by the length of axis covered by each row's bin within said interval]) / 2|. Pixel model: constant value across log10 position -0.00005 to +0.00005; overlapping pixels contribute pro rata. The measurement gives 10.2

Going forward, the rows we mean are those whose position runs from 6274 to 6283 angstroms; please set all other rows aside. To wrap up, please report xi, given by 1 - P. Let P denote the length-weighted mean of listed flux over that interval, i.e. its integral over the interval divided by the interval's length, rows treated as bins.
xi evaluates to -9.7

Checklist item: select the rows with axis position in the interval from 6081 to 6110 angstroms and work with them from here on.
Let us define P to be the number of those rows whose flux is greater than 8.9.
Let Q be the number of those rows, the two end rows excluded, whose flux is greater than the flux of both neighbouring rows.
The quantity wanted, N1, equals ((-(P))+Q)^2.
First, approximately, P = 18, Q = 2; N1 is 256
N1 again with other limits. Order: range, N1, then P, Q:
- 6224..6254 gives 361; 21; 2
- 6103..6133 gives 324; 21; 3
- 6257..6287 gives 400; 21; 1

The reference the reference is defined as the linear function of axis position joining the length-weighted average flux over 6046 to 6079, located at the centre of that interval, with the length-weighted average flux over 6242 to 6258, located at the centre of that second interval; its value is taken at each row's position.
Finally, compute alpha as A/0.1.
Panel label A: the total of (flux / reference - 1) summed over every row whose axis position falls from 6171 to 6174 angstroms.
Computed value 0.49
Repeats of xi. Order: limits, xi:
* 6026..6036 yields -6.2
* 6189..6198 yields -9.7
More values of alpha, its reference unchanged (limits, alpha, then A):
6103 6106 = 0.41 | 0.041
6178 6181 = 0.02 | 0.002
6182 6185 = 0.56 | 0.056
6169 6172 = 0.55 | 0.055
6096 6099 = 1.02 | 0.102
